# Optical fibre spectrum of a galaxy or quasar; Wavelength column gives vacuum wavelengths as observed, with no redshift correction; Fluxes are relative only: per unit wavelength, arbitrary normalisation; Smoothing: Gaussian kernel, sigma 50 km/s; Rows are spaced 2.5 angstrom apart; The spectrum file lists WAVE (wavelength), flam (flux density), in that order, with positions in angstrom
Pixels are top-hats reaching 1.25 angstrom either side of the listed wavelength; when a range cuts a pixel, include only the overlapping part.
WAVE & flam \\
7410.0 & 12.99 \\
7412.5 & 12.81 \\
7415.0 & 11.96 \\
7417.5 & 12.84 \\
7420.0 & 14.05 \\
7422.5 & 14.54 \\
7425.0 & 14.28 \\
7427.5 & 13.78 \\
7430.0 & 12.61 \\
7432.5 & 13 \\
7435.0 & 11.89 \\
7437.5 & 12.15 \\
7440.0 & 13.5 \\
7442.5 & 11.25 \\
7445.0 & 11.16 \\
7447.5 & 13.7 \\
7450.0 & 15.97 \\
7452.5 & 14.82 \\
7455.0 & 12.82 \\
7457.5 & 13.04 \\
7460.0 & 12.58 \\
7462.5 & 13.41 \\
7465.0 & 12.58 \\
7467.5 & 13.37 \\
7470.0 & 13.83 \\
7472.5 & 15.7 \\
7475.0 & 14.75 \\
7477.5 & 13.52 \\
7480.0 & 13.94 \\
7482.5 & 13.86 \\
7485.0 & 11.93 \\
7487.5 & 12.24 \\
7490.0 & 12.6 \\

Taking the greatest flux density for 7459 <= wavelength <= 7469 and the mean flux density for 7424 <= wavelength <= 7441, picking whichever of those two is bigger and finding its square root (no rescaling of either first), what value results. 3.66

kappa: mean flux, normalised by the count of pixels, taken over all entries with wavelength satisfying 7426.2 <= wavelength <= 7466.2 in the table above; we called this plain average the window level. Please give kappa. 13.0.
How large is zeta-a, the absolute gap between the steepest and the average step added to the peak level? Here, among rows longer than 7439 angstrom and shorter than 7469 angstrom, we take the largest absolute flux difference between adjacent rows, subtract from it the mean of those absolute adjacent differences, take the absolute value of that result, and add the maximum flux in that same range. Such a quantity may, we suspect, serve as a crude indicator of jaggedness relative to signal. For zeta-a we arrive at 17.3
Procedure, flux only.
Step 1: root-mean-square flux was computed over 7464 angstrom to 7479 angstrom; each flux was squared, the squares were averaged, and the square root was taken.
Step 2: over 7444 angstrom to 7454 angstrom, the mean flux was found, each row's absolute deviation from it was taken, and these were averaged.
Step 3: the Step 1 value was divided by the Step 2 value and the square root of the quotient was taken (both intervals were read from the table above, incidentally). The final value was 3.1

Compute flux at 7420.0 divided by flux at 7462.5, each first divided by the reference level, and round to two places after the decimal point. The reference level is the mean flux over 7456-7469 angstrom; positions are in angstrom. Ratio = 1.05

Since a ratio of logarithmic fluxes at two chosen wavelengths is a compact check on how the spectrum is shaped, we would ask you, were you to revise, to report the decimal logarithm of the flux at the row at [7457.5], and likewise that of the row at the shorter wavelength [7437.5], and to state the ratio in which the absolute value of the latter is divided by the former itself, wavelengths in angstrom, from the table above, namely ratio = 0.97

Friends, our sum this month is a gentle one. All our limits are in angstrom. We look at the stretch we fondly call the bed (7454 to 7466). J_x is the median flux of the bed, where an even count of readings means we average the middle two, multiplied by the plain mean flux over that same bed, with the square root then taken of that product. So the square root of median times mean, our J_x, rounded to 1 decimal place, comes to 12.9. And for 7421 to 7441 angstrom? 13.2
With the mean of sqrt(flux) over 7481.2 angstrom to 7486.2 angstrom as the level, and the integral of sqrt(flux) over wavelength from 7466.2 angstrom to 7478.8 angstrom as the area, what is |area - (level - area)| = 91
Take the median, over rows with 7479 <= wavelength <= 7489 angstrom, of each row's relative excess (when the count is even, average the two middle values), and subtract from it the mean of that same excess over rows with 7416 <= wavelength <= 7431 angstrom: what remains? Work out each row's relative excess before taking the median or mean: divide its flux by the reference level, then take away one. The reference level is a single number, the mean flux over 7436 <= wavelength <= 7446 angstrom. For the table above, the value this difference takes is -0.05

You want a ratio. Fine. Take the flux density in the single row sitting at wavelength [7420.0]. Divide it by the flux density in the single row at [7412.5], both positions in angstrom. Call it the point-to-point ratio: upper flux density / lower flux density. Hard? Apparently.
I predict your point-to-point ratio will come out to 1.10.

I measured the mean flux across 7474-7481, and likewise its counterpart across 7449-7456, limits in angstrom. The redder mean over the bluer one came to 0.97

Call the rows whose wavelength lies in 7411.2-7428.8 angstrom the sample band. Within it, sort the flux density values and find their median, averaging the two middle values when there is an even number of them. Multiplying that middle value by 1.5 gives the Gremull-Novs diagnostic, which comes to 20.7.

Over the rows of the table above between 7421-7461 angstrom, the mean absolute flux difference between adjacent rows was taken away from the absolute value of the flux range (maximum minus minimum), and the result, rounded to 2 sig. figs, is 3.7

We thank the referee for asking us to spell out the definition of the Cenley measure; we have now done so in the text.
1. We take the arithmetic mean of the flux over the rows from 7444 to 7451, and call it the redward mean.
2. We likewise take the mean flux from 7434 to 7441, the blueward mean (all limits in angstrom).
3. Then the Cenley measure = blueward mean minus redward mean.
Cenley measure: -1.1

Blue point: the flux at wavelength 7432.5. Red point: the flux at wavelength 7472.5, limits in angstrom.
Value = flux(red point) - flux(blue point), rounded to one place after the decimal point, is 2.7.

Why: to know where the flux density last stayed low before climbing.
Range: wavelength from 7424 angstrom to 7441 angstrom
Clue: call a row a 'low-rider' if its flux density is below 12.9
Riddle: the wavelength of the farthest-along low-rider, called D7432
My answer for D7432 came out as 7437.5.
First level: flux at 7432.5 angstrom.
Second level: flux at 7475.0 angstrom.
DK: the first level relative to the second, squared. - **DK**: 0.78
